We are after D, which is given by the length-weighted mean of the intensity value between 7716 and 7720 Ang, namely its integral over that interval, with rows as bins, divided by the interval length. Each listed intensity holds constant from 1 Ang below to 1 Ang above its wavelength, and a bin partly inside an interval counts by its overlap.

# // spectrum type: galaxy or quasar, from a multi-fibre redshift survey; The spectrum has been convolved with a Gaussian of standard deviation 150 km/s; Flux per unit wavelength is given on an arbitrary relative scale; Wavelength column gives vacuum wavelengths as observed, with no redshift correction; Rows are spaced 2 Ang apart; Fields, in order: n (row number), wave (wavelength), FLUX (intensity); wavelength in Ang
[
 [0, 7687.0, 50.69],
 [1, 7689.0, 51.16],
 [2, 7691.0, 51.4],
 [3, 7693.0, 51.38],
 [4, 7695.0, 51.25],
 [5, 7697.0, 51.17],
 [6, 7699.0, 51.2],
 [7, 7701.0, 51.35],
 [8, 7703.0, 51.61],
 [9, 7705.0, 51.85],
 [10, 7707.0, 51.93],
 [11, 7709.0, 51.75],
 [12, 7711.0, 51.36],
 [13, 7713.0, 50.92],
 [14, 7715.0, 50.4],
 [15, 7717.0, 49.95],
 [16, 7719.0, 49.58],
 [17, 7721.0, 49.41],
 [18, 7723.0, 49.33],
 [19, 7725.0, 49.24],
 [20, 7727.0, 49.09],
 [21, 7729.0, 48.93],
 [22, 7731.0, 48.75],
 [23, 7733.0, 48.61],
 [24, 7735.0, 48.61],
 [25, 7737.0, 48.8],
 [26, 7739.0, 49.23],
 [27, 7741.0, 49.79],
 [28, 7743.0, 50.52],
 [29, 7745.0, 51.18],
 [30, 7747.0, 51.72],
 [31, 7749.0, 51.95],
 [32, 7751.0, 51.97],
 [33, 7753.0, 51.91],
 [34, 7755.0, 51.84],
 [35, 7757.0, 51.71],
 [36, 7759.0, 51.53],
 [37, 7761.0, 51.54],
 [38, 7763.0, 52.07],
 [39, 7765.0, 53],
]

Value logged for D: 49.8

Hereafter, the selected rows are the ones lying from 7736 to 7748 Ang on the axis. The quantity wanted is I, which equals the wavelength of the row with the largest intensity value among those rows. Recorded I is 7747.0 Ang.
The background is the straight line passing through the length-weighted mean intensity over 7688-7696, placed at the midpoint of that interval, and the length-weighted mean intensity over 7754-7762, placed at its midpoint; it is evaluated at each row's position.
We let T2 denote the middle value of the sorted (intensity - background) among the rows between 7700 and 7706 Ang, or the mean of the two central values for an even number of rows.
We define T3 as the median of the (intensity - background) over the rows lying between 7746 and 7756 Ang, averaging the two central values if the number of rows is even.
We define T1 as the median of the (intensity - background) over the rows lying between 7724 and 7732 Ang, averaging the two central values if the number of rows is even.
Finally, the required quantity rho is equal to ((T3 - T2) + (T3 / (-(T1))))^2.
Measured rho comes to 0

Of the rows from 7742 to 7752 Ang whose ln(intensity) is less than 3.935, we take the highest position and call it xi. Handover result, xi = 7743.0 Ang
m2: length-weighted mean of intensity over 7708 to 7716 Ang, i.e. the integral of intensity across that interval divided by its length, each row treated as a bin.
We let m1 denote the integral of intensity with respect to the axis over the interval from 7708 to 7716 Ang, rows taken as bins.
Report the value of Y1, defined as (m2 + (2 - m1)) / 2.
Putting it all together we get -178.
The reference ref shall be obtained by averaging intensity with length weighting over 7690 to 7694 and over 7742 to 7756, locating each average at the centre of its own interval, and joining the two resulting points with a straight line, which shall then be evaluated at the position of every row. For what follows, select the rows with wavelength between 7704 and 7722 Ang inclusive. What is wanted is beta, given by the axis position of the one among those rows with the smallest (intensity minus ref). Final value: 7721.0 Ang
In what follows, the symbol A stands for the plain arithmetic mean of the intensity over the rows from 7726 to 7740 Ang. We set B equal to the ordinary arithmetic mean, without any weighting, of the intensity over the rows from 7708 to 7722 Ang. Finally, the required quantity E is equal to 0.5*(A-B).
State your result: -0.8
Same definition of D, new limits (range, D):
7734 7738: 48.7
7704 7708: 51.9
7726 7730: 49.0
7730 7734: 48.7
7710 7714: 51.1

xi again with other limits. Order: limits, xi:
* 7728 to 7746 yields 7743.0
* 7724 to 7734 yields 7733.0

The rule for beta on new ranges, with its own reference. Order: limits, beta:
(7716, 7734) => 7733.0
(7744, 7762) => 7745.0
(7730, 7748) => 7735.0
